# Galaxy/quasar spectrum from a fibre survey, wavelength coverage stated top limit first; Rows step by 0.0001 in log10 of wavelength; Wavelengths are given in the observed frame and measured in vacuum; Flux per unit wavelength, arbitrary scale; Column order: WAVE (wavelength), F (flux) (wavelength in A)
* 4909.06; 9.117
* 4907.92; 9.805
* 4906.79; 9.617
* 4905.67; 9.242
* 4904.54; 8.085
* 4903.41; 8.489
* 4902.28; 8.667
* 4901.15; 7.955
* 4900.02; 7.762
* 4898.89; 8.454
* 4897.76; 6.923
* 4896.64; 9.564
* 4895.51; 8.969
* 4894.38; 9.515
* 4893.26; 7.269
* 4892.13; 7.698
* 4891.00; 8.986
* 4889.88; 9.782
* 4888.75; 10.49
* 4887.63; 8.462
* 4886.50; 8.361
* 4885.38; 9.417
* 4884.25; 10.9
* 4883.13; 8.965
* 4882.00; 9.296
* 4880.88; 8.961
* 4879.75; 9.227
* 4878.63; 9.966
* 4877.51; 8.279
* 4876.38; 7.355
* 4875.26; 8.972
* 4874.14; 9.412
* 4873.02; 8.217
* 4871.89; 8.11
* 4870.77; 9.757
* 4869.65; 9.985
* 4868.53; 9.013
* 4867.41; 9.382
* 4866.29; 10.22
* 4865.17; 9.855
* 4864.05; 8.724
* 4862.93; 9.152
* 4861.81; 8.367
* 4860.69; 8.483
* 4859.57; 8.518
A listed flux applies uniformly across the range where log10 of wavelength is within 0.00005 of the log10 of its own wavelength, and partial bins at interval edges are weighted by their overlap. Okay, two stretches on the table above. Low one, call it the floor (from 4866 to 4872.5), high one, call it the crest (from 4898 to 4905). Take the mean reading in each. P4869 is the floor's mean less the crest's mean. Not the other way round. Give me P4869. 1.2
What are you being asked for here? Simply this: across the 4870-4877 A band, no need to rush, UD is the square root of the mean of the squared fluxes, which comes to 8.7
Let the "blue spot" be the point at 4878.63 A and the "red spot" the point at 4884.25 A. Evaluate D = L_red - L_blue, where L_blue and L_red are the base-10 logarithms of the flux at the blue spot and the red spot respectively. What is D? 0.039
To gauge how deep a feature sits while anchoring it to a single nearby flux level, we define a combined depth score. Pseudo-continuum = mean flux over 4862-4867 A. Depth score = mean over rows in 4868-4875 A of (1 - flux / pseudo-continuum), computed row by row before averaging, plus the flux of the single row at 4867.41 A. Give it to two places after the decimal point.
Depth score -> 9.42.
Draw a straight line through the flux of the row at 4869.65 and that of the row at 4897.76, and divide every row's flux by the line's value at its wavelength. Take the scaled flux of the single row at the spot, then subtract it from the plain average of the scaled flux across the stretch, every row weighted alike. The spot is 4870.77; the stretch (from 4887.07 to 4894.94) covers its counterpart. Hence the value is 0.17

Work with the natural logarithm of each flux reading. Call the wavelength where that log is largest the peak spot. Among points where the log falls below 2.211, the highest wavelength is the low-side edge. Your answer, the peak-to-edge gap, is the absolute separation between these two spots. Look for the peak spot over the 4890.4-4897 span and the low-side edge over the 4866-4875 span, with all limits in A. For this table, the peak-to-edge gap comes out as 23.6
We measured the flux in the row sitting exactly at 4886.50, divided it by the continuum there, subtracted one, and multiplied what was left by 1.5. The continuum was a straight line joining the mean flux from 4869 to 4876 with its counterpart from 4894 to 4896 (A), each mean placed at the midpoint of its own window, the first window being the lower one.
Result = -0.13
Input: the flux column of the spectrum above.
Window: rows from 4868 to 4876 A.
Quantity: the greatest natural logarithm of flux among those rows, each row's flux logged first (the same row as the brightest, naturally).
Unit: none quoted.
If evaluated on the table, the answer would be 2.30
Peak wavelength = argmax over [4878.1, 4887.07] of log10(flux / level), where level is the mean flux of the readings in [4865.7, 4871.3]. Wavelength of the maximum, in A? 4884.25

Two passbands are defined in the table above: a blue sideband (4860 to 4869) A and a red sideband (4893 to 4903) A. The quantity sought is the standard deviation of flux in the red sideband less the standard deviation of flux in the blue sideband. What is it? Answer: 0.3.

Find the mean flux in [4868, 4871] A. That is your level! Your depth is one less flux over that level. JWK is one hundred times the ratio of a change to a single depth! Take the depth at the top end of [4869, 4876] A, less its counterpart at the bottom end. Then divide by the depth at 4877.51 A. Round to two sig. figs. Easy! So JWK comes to 78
